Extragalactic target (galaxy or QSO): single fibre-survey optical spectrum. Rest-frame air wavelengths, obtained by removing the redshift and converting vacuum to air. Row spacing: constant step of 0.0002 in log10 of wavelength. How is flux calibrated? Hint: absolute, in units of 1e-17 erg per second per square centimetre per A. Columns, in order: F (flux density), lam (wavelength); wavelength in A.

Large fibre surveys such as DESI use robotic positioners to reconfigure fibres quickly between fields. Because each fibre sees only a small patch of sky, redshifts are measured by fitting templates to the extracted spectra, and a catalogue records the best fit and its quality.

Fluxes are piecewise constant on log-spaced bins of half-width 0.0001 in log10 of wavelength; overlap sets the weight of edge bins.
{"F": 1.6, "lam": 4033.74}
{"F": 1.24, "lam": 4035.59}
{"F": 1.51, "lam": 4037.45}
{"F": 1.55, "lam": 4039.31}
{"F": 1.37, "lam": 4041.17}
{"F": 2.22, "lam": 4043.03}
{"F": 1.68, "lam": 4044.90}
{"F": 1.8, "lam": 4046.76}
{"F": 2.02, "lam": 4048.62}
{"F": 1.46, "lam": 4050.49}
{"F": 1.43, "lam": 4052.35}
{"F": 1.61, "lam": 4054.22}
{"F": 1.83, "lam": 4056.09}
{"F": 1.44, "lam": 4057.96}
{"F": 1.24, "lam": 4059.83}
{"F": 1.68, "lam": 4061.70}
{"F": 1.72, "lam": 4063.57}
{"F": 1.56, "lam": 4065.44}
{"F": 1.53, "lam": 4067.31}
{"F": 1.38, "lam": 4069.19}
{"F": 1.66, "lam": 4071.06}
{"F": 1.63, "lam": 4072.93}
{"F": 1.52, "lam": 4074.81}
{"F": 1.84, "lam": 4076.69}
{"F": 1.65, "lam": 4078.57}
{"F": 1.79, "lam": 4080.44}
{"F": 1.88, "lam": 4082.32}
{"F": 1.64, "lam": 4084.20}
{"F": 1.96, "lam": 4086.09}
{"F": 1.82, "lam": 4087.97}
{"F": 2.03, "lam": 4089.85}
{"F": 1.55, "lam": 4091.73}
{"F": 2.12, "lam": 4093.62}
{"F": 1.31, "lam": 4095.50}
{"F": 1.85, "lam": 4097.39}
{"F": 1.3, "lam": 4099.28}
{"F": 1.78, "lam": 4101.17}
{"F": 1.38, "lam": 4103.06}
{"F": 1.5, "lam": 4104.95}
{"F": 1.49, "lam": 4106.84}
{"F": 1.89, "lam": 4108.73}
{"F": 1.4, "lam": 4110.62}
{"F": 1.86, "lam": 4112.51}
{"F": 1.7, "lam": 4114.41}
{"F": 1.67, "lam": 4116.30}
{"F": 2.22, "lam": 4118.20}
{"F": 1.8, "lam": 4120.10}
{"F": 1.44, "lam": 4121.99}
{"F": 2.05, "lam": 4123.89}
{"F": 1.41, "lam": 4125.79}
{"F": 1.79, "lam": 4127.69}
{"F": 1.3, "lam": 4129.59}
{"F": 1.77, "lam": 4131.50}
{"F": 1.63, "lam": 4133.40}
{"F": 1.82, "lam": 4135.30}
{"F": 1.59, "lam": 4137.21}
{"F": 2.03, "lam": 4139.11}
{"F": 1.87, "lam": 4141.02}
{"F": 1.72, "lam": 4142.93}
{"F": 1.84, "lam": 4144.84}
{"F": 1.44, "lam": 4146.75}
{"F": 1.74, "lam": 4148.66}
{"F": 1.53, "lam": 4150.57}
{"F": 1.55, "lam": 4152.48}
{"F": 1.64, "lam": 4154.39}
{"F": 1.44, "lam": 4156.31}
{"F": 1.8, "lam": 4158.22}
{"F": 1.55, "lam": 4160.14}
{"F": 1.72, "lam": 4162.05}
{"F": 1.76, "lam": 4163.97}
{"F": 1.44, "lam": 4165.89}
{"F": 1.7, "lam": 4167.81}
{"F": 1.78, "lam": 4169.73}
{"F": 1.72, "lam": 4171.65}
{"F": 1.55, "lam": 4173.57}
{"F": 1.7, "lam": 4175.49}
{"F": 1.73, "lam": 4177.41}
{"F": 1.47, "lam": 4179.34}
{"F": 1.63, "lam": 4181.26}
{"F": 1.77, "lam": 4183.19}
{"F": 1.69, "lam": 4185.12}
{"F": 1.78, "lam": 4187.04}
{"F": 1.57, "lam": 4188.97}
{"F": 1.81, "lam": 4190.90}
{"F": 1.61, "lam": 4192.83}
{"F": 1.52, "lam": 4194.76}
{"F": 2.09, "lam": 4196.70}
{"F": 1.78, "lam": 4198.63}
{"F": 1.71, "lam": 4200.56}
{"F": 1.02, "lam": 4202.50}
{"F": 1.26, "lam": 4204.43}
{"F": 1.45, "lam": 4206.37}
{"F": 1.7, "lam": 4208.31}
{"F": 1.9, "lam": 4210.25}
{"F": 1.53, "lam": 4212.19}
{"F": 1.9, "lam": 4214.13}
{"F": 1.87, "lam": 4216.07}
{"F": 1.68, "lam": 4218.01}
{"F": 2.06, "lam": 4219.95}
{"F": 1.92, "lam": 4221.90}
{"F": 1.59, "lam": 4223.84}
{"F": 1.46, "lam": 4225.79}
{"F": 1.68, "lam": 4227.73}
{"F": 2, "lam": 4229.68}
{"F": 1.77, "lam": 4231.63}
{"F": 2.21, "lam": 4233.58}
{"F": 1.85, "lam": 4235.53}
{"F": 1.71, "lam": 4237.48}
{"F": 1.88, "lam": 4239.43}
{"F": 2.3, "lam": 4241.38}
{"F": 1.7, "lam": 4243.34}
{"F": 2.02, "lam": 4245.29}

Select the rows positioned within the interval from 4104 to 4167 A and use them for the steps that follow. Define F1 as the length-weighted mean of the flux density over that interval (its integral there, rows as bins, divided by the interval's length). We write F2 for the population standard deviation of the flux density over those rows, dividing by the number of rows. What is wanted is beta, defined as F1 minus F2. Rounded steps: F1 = 1.68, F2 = 0.208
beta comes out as 1.47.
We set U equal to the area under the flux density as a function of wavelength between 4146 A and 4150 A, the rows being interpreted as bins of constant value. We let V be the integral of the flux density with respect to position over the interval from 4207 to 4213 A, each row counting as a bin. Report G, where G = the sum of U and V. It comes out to 16.6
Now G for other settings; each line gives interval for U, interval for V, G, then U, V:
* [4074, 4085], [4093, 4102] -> 33.8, 19.0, 15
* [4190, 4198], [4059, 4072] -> 34.1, 14.1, 20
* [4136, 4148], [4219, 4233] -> 46.1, 21.0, 25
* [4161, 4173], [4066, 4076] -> 35.7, 20.2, 16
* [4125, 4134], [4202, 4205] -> 17.7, 14.2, 3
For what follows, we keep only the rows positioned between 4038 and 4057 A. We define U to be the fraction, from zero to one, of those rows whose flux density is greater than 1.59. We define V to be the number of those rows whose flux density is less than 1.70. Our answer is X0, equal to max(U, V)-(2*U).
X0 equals 4.8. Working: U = 0.60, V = 6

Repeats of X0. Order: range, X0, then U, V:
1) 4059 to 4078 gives 7.0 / 0.50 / 8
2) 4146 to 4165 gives 5.0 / 0.50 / 6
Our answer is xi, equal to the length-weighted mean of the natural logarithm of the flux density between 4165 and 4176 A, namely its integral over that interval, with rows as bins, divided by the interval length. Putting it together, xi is 0.50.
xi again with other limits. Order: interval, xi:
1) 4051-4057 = 0.47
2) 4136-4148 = 0.55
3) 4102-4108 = 0.39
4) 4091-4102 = 0.49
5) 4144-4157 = 0.47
